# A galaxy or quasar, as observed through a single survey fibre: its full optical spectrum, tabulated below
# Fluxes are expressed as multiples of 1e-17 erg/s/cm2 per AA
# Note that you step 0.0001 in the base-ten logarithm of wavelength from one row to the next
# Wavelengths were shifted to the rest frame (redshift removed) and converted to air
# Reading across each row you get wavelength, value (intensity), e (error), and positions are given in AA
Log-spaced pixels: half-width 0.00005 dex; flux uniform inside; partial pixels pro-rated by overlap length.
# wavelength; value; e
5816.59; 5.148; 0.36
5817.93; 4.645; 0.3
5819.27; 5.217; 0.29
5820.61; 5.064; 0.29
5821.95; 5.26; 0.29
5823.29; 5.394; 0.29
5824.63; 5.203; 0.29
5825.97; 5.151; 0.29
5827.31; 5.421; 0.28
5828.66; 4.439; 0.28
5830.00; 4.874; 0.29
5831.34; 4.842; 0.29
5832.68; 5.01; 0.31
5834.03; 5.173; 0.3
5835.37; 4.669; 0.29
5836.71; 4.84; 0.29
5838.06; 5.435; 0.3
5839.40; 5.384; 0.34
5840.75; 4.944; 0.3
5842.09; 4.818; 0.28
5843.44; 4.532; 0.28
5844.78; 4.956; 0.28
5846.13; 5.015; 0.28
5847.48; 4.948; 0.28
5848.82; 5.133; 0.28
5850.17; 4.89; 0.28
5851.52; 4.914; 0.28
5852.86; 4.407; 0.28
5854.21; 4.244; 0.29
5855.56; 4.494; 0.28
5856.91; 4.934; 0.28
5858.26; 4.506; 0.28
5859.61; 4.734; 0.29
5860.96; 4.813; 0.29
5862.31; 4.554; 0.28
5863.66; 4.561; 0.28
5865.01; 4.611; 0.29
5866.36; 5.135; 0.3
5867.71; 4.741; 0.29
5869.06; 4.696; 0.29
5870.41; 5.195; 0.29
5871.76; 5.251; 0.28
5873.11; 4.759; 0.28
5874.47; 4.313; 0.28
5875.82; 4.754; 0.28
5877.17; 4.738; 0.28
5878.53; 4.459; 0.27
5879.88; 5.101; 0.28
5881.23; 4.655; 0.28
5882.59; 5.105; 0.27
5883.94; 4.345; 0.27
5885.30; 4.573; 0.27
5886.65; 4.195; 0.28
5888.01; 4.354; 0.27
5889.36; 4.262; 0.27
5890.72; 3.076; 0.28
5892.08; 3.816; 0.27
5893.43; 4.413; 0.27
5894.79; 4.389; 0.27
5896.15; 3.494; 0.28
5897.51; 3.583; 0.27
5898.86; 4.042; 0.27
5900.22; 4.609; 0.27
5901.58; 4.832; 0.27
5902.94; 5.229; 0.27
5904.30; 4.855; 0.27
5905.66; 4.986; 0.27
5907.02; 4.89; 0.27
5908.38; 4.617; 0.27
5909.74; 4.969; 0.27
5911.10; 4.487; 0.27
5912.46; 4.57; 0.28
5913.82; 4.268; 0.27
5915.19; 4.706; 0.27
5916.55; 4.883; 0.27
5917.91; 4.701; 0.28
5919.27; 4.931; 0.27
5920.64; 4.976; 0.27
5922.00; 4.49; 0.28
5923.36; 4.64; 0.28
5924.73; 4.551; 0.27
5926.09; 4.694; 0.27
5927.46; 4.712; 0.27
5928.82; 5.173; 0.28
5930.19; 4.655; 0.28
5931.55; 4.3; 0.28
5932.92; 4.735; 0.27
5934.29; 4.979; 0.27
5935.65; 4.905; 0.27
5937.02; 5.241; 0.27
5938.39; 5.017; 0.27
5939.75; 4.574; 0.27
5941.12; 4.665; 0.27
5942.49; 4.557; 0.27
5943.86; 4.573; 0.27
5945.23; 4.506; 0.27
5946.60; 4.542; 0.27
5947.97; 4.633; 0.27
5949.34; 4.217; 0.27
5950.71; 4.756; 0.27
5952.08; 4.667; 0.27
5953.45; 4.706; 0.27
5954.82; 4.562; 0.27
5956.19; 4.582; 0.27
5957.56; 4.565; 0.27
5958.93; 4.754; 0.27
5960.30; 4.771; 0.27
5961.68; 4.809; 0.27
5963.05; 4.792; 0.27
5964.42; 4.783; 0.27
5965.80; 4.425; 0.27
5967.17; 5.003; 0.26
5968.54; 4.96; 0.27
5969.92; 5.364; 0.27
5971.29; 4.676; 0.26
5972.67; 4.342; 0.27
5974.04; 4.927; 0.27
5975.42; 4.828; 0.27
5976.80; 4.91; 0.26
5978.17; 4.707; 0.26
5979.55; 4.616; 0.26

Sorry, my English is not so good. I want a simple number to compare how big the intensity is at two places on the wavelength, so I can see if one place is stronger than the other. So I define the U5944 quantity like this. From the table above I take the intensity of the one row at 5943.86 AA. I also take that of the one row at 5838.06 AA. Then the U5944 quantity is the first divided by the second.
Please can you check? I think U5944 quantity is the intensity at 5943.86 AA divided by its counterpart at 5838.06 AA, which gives 0.84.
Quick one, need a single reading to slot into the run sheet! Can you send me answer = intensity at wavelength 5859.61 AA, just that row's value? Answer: 4.734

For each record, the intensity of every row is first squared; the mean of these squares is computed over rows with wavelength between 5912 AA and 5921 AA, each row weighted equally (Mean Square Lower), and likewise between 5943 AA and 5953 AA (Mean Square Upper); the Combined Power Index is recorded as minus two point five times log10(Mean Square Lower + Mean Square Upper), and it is -4.09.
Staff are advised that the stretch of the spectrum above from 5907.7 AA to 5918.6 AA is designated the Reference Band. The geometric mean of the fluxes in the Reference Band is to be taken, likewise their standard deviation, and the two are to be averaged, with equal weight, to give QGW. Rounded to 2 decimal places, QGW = 2.43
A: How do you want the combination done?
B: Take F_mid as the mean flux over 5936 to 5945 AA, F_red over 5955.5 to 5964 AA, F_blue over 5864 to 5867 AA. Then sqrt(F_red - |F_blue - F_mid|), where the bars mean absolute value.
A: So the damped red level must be 2.15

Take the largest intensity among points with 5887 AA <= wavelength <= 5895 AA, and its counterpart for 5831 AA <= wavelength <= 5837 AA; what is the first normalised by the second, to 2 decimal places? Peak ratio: 0.85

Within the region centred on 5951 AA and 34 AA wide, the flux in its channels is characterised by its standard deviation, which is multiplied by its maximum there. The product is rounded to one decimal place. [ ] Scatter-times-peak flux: 1.1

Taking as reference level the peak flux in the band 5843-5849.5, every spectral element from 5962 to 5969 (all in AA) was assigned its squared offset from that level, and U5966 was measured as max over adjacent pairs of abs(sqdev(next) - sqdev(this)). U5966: 0.48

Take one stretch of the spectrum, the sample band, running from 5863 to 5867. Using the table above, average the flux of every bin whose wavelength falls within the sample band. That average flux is 4.77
